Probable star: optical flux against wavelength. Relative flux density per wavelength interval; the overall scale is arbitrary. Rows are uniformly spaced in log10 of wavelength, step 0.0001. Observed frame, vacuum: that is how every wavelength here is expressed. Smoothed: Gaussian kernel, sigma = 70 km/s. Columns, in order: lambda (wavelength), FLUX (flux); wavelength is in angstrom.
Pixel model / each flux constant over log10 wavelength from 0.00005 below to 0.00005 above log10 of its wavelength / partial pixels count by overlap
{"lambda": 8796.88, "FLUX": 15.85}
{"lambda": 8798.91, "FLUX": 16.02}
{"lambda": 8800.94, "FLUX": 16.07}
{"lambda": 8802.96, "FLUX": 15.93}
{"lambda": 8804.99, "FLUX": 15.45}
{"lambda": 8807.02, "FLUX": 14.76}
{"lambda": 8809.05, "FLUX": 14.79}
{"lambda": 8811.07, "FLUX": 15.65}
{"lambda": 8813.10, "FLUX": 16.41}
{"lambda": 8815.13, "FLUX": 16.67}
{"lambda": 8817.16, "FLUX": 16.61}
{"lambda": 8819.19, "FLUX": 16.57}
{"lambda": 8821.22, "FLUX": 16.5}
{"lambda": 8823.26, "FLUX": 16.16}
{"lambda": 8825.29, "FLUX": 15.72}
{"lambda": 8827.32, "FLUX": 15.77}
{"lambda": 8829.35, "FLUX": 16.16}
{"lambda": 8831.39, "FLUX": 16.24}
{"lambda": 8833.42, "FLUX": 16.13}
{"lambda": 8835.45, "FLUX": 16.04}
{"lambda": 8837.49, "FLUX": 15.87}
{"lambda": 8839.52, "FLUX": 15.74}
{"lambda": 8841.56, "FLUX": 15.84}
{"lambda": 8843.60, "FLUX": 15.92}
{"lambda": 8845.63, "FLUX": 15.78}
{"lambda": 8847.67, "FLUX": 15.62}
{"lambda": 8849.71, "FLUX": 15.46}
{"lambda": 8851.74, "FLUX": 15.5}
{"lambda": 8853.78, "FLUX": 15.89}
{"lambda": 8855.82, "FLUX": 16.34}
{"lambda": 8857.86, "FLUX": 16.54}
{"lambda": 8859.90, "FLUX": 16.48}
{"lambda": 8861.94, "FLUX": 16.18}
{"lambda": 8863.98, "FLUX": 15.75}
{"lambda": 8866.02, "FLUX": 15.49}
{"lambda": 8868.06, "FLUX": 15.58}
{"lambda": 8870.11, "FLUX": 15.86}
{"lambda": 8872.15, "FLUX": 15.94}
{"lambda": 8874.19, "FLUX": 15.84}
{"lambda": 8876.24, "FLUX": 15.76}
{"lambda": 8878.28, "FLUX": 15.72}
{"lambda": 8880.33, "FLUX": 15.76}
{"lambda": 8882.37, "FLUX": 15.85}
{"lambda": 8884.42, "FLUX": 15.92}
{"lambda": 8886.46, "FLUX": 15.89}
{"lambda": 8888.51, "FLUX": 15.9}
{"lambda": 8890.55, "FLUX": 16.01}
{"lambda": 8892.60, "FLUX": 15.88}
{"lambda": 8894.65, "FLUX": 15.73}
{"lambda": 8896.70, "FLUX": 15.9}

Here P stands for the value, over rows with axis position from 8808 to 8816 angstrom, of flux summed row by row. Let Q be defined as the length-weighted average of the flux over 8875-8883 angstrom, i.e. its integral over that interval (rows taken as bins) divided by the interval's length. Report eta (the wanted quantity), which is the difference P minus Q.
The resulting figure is 47.8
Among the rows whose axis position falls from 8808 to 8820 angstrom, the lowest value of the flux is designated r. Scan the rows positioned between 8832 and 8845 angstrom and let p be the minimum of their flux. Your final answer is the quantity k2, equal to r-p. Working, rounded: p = 15.74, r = 14.79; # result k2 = -0.95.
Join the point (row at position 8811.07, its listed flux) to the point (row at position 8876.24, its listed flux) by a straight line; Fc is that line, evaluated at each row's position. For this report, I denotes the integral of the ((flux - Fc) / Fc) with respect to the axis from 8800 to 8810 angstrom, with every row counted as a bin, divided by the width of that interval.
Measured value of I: -0.02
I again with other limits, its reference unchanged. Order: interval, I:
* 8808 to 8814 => 0.00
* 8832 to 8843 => 0.02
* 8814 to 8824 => 0.05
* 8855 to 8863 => 0.04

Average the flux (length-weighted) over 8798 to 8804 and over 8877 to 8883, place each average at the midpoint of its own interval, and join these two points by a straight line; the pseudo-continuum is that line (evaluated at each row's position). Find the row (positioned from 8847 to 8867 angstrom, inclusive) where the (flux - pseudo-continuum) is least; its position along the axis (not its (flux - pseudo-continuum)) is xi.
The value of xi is 8849.71 angstrom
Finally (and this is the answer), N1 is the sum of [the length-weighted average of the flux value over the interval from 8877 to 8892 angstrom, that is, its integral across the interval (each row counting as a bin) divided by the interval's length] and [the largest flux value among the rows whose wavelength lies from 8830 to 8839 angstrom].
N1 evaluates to 32.1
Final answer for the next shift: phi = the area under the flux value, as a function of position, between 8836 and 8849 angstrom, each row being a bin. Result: 205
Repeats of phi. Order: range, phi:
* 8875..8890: 238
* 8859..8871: 191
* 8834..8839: 80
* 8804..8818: 221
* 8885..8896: 175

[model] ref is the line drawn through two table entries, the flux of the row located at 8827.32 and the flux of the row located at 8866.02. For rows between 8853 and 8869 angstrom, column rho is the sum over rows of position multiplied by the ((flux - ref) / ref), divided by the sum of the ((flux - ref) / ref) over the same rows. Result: 8858.9 angstrom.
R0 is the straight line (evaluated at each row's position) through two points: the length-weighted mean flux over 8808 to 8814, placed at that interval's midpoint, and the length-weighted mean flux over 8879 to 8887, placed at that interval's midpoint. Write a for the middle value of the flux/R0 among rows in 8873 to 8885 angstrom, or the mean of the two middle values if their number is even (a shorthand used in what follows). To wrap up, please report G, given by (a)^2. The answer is 1.00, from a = 1.00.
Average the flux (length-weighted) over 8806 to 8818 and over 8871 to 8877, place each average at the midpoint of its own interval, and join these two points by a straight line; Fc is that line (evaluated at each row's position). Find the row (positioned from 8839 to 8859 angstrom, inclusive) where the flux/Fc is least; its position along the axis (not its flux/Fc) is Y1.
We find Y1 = 8849.71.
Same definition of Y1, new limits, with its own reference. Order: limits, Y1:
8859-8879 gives 8866.02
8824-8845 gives 8825.29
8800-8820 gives 8807.02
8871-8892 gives 8878.28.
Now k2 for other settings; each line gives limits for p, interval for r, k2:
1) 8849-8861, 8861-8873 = 0.03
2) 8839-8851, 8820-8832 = 0.26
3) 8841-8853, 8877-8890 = 0.26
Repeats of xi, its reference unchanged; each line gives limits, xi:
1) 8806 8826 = 8807.02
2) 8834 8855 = 8849.71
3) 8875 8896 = 8878.28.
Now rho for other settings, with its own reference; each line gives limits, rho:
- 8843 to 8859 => 8854.9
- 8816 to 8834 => 8823.6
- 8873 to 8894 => 8884.6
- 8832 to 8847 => 8838.3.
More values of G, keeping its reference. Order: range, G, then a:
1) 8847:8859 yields 1.00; 1.00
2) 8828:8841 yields 1.05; 1.03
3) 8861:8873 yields 1.00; 1.00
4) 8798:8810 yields 1.01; 1.01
